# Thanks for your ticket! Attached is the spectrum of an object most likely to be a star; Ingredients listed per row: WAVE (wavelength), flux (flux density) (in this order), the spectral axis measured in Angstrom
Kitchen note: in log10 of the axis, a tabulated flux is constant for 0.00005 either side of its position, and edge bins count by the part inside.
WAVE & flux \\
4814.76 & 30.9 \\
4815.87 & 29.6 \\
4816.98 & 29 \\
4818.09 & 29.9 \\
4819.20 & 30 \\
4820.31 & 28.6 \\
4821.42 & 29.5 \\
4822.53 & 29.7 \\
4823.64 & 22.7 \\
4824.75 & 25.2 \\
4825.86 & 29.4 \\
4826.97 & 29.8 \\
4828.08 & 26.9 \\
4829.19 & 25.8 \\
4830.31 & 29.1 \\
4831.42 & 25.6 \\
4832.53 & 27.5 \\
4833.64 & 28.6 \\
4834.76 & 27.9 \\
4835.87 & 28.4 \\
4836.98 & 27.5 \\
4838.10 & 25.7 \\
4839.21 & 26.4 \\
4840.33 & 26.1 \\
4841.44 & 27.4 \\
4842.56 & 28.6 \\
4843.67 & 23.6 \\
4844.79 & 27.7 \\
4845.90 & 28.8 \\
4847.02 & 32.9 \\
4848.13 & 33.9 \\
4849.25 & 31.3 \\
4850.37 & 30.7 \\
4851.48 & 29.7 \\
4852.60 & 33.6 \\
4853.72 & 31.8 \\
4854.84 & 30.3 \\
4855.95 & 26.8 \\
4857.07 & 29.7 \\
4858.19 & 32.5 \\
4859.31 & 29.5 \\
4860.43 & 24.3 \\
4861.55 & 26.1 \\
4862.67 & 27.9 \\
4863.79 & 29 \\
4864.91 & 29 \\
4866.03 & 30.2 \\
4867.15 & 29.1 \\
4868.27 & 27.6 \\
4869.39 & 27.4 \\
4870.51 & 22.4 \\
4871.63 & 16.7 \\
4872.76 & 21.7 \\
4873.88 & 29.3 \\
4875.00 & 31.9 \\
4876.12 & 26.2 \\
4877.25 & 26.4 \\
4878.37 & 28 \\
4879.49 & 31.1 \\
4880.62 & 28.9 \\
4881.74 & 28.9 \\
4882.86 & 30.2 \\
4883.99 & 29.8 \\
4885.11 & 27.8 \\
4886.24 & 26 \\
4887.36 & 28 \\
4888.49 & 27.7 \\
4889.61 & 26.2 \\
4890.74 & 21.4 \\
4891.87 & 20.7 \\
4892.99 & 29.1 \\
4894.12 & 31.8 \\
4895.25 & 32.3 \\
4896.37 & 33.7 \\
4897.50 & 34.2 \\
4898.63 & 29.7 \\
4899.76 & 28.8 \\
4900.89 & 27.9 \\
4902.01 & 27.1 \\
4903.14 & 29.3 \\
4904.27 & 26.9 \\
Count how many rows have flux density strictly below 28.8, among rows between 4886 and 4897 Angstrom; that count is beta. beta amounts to 6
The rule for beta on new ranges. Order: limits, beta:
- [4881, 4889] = 4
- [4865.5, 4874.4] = 5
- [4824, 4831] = 3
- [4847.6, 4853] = 0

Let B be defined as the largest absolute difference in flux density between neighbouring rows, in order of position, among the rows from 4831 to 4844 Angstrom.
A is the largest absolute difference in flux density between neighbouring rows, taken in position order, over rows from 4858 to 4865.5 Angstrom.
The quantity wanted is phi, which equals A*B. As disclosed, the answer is 26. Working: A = 5.2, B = 5.0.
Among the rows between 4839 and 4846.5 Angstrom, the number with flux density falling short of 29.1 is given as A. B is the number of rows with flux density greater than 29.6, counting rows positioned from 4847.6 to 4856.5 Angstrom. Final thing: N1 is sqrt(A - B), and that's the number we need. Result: 0.0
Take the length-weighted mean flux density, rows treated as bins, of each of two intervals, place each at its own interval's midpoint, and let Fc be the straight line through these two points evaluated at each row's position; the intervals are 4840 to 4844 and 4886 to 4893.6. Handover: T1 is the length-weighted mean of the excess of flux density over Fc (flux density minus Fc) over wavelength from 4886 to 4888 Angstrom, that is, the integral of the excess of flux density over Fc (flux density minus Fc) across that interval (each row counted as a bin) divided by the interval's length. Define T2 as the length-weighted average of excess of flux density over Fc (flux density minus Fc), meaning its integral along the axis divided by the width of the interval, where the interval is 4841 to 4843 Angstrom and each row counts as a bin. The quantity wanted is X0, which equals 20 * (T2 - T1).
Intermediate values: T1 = 1.5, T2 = 1.4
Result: -3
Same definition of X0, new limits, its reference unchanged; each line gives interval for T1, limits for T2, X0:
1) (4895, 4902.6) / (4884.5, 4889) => -66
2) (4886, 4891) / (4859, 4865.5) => 18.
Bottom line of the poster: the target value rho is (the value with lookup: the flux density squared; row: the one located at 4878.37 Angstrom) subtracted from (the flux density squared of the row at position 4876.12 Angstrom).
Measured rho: -98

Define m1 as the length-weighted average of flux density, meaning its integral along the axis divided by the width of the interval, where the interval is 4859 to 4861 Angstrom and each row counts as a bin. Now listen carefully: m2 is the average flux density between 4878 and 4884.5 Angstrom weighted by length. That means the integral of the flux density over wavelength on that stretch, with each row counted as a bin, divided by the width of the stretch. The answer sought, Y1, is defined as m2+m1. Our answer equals 56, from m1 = 26.5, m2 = 29.5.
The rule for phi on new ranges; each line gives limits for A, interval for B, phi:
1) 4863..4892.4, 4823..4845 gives 38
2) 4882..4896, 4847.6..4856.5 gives 33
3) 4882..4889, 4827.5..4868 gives 10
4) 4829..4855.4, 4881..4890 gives 10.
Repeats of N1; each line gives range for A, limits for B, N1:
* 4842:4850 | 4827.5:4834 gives 2.0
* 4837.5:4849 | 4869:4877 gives 2.6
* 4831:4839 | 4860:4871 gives 2.4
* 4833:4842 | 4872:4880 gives 2.4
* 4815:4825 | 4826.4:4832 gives 1.7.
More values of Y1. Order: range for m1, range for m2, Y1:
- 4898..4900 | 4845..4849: 61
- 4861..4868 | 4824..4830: 56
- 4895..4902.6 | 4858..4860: 61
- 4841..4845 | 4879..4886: 56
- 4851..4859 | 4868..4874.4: 55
